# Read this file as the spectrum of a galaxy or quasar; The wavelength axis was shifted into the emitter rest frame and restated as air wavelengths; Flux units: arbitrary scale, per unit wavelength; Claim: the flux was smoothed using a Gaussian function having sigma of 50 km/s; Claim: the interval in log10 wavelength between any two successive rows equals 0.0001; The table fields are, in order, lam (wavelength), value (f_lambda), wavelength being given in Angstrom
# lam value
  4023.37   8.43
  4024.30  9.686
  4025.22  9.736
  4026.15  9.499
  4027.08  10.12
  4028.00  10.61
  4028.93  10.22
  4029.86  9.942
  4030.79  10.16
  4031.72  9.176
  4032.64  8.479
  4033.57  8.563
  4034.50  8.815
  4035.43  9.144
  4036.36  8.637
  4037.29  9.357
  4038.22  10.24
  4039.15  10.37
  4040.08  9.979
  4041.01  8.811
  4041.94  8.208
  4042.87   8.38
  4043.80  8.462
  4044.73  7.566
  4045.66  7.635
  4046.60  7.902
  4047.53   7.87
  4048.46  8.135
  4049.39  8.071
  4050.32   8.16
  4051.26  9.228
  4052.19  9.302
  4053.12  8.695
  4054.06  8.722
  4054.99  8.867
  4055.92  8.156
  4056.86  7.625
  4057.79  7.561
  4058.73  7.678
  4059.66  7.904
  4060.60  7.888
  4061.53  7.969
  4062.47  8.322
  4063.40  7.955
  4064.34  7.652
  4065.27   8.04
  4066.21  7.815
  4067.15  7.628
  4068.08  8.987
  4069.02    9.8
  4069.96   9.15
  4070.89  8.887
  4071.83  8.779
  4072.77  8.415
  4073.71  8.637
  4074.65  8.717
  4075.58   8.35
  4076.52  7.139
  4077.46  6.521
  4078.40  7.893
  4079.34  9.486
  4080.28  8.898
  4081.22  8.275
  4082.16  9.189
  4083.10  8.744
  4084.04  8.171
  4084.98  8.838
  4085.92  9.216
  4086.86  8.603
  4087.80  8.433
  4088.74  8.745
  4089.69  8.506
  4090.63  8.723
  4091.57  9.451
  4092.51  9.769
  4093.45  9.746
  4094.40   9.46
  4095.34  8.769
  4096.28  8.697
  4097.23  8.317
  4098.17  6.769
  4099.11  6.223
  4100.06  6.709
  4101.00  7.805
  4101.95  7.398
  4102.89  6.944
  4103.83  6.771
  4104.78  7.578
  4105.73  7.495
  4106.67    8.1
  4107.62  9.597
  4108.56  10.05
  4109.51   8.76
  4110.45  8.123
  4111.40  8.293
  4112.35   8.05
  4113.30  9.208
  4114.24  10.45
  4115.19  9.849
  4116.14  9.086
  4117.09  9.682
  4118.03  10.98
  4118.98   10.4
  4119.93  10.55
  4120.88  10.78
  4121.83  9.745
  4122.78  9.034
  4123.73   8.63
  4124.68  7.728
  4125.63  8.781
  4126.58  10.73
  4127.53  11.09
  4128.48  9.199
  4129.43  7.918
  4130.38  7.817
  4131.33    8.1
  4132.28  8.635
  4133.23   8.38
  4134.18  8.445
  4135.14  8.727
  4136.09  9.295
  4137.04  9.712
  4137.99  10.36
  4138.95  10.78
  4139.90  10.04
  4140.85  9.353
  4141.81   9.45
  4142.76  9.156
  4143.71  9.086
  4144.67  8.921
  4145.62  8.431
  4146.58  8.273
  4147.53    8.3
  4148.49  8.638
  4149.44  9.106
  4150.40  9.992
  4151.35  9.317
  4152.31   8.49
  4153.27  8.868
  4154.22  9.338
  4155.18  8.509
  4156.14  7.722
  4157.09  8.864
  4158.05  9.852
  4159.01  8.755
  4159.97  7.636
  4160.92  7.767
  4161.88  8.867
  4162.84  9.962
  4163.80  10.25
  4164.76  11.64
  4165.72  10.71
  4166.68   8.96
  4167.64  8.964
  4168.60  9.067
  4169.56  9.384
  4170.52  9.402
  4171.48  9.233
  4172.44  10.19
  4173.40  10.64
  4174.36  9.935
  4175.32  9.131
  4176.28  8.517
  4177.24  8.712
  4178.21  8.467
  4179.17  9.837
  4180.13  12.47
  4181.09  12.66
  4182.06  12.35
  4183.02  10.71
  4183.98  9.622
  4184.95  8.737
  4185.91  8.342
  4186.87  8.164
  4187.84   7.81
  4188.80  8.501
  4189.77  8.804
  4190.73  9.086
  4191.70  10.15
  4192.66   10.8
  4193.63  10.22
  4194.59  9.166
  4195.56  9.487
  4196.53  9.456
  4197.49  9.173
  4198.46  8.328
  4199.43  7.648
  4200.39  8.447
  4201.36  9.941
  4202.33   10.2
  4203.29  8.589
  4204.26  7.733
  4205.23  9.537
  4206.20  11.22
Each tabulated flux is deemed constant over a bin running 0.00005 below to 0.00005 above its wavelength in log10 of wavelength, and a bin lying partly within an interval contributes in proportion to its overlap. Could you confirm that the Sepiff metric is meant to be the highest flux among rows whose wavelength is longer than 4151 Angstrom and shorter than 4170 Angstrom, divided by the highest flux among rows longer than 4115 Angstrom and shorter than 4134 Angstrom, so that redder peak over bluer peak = 1.05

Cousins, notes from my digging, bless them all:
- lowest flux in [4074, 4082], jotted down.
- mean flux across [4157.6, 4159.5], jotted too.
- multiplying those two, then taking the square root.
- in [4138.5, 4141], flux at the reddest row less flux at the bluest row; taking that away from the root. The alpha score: 9.2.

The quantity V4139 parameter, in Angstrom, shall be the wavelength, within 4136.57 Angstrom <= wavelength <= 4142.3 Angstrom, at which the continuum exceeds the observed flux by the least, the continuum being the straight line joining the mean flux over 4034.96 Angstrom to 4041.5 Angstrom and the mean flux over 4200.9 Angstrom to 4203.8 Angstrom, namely 4138.95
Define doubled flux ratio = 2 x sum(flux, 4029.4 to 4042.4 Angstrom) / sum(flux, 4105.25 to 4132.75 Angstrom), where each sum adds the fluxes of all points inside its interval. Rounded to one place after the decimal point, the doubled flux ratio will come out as 1.0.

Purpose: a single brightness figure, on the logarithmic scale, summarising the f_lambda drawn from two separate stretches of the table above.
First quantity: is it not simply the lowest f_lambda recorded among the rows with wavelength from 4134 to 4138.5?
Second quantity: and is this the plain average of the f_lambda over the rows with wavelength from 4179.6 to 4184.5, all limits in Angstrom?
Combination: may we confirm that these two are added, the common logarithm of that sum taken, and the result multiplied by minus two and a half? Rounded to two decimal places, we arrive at -3.25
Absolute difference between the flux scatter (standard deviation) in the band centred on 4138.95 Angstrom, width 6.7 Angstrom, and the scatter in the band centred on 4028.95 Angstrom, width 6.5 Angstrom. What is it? 0.1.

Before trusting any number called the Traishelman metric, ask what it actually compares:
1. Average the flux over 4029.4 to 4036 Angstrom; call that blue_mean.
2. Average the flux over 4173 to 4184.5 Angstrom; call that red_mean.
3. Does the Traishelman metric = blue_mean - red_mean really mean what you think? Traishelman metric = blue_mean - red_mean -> -1.1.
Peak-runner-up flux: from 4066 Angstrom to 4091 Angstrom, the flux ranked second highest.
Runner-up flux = 9.486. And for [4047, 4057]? 9.228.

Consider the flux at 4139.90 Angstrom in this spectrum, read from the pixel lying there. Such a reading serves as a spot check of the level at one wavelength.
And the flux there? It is 10.04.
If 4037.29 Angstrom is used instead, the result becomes 9.357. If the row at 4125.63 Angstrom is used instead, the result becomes 8.781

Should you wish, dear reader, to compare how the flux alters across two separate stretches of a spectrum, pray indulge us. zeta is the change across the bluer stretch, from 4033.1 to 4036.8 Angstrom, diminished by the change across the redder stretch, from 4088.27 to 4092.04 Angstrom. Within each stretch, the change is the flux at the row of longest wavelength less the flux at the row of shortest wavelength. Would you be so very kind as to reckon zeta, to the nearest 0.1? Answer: -0.6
